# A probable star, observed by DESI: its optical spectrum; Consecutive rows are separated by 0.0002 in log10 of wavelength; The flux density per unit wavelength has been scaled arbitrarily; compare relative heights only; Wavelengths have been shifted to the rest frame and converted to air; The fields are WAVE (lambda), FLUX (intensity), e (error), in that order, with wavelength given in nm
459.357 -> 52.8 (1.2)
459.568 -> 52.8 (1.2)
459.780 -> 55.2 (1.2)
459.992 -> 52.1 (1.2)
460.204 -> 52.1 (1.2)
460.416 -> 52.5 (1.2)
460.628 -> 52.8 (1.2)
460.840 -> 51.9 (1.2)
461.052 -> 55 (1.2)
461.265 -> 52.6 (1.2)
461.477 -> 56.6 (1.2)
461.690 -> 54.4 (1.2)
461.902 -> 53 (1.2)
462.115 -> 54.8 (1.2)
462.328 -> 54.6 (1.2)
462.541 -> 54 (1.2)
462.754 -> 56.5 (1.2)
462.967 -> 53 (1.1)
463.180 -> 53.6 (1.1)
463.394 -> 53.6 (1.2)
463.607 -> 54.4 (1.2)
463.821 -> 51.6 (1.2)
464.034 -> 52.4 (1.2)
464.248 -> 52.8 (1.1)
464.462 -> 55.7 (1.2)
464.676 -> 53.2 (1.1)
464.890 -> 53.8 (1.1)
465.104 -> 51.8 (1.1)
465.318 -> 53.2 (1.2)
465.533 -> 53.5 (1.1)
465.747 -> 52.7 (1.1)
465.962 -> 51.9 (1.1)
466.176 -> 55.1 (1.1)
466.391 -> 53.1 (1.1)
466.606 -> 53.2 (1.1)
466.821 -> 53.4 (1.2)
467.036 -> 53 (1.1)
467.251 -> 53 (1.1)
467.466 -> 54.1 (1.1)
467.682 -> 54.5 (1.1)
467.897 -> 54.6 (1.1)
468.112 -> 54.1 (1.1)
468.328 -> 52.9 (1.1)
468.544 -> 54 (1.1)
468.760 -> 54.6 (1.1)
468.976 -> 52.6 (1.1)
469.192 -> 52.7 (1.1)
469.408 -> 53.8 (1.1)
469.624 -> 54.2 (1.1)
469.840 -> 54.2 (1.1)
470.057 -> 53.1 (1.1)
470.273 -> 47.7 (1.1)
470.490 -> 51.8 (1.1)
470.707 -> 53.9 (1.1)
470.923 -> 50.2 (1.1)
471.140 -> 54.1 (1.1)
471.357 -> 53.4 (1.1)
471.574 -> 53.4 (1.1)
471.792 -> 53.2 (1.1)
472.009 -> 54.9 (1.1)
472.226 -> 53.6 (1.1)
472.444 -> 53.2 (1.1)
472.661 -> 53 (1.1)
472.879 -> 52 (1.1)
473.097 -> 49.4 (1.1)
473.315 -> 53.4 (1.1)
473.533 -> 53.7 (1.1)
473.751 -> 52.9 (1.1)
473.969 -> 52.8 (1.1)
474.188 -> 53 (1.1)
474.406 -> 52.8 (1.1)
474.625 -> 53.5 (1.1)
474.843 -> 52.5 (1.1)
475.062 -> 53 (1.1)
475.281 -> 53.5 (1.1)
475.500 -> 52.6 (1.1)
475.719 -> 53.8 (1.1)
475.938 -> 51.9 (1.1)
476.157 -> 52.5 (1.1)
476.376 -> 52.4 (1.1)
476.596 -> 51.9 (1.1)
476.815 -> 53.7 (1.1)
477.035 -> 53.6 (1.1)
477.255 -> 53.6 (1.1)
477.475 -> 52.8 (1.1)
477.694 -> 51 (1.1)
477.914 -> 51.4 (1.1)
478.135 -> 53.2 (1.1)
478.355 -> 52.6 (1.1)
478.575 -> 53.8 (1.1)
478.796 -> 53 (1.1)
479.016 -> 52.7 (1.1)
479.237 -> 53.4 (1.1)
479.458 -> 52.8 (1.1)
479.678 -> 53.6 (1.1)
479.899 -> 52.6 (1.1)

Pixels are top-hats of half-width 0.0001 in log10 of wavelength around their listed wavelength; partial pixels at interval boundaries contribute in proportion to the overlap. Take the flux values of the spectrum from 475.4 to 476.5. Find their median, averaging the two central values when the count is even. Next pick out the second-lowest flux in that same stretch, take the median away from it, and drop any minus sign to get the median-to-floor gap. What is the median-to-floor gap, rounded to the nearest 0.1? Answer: 0.1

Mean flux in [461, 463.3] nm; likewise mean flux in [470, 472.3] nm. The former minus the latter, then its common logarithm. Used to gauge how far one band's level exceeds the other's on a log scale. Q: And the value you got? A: 0.23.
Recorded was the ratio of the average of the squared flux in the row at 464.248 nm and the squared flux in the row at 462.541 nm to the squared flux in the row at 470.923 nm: 1.13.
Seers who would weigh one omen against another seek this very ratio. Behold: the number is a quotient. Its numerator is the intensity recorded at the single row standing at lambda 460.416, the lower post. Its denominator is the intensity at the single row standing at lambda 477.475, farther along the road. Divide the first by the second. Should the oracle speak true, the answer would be 0.99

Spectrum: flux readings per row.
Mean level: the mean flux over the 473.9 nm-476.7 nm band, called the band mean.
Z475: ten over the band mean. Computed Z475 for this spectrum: 0.189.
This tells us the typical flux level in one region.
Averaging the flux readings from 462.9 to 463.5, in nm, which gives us 53.4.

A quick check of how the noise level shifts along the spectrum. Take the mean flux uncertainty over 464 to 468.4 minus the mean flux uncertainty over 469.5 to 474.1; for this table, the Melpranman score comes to 0.02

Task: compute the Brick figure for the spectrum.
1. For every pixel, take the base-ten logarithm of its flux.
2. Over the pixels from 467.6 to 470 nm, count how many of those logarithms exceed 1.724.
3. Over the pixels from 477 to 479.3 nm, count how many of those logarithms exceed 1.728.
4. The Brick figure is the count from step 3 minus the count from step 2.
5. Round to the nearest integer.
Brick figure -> -5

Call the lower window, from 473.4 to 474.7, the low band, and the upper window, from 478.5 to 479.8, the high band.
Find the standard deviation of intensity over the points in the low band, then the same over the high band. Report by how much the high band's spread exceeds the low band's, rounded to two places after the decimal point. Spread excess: 0.06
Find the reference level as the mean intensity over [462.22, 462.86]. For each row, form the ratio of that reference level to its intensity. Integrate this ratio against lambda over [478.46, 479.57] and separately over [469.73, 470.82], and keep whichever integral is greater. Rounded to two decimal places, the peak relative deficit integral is 1.15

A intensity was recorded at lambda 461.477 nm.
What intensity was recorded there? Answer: 56.6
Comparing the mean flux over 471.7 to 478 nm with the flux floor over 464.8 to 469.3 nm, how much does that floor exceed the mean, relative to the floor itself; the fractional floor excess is -0.020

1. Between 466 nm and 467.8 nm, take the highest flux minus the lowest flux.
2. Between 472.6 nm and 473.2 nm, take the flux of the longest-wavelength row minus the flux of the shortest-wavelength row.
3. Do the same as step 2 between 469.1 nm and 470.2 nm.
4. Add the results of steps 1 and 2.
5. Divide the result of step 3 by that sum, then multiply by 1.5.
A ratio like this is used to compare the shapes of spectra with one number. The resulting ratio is -0.4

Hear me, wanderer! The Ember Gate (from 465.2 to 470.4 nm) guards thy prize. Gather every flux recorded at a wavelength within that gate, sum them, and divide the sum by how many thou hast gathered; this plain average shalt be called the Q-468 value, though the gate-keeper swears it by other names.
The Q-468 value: 53.3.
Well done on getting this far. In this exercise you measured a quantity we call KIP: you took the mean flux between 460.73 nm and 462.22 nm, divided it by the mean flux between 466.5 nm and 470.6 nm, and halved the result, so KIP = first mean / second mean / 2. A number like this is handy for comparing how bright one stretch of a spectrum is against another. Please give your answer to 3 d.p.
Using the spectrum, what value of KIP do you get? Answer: 0.508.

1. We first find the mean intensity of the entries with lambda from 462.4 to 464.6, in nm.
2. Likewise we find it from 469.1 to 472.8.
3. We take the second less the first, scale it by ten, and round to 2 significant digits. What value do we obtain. -8.0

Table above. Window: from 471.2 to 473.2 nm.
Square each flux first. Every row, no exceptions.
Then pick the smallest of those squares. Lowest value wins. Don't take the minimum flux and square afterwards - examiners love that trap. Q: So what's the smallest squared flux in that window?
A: 2440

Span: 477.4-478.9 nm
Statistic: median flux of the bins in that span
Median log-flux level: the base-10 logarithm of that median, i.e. 1.72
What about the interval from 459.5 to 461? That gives 1.72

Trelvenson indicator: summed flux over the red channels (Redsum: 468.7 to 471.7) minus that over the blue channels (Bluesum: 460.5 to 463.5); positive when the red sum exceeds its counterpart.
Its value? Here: -17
